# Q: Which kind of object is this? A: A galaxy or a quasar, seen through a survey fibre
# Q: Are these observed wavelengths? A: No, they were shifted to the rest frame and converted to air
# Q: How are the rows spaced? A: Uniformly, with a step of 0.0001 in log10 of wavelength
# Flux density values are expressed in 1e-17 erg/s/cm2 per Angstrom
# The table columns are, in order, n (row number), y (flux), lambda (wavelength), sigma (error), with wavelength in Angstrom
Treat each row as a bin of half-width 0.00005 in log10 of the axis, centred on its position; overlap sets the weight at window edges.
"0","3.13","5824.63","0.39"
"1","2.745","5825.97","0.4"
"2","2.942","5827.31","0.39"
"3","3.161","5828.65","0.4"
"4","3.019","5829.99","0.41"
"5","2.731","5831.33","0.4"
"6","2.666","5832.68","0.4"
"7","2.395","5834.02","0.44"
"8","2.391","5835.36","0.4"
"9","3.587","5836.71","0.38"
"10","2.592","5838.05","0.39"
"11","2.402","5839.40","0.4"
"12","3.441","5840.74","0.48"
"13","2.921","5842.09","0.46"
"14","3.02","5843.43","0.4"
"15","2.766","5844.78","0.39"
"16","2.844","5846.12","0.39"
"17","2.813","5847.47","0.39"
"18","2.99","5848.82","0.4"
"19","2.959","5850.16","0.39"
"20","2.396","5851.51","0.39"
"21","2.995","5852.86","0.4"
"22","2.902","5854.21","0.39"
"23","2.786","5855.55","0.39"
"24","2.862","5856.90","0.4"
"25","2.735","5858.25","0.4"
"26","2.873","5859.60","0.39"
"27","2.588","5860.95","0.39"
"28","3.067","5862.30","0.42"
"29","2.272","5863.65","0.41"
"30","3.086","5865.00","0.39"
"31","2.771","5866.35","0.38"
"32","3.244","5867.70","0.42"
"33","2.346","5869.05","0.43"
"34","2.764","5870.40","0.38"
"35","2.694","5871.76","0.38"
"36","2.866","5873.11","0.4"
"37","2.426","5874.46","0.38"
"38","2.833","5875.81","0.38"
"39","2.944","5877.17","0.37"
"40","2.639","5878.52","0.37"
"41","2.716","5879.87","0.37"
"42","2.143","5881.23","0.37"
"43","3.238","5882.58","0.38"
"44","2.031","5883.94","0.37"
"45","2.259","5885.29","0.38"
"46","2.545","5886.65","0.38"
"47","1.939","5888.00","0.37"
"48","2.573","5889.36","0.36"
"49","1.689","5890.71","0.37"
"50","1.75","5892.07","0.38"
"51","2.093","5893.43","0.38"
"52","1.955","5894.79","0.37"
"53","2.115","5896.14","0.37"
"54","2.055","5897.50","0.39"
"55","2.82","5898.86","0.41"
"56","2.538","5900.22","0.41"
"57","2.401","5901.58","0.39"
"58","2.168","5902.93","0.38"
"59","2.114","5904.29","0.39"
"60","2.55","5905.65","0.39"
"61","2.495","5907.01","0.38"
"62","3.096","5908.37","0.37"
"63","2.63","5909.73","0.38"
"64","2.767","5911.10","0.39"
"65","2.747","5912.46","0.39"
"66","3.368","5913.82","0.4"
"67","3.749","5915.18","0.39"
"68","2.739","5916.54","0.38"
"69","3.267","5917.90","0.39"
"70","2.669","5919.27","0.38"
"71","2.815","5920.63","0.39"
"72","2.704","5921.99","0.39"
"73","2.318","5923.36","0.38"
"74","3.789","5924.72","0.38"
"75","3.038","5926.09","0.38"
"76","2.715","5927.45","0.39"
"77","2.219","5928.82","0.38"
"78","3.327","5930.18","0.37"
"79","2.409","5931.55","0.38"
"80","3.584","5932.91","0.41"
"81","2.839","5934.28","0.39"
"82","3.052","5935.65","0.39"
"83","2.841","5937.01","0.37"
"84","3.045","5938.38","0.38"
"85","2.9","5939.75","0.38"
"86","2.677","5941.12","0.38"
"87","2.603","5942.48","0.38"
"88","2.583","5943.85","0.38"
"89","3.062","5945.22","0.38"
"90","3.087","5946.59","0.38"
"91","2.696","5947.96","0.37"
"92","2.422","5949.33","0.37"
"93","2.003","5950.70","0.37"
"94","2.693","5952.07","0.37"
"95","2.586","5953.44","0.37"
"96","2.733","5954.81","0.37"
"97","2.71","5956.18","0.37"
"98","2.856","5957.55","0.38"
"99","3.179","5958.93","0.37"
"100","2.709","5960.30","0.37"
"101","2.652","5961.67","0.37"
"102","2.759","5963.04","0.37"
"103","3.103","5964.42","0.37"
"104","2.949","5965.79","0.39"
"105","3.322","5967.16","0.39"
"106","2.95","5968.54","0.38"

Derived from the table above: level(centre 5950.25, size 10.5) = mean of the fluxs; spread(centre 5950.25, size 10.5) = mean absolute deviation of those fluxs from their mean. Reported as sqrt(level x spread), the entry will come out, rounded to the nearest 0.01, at 0.80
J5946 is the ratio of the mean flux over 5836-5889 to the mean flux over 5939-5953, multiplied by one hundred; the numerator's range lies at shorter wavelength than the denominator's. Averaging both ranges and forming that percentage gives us 103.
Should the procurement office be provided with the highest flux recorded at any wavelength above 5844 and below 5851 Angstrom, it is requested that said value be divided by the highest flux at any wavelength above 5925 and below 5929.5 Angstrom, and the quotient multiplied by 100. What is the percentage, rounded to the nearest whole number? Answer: 98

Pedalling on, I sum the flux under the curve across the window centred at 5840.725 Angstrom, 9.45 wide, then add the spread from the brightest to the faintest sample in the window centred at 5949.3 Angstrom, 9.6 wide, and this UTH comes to 29.0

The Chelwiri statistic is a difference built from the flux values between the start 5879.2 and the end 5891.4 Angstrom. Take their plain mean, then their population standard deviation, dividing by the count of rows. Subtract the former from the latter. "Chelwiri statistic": -1.90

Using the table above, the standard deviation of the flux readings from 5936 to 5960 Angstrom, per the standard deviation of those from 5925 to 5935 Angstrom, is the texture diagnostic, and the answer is 0.6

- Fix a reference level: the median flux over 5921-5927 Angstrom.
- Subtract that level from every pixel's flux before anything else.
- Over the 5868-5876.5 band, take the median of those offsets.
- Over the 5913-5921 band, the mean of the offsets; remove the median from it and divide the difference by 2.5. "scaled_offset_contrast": 0.15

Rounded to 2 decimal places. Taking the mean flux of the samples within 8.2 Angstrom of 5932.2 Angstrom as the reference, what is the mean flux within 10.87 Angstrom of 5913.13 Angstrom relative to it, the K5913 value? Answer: 0.93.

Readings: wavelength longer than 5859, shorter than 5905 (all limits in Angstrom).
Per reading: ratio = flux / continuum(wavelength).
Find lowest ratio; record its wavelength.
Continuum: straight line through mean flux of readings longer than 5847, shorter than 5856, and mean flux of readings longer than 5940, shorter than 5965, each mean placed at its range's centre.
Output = 5890.71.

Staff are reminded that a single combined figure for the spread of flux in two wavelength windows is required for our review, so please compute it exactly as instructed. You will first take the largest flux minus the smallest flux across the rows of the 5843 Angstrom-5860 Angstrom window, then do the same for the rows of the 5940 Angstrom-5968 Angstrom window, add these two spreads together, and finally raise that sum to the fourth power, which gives 14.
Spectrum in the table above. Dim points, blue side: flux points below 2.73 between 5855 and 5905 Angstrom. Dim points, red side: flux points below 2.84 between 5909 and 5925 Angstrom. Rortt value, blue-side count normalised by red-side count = 2.9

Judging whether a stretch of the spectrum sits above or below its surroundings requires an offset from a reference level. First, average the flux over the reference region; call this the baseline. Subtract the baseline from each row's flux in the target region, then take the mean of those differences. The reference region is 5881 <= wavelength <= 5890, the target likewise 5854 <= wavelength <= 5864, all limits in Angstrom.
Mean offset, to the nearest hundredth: 0.37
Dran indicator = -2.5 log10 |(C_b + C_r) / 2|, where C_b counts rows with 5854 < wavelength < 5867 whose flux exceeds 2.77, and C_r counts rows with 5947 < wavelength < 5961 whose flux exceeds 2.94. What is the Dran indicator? -1.51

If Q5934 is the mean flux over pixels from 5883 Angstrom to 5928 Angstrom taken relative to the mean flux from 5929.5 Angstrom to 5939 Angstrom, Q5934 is 0.85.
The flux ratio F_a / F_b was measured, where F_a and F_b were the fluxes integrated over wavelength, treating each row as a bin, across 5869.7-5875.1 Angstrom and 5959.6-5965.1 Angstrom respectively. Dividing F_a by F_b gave 0.94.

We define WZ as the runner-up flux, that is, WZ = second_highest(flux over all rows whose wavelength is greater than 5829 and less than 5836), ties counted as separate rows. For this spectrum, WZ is 2.731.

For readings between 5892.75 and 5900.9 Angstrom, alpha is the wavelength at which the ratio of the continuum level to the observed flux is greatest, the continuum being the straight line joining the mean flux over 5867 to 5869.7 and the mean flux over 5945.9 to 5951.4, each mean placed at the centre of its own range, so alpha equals 5894.79 Angstrom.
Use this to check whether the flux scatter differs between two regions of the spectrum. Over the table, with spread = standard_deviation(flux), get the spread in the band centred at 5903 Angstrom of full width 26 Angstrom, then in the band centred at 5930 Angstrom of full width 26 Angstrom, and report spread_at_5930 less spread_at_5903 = -0.13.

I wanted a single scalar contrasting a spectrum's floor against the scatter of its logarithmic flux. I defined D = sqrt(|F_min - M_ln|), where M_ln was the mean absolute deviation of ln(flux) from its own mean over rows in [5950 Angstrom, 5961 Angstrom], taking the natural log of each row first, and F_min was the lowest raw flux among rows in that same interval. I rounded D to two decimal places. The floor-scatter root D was 1.39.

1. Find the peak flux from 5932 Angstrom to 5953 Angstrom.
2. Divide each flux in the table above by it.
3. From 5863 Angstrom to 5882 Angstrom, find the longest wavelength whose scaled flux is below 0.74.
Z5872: 5881.23 Angstrom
